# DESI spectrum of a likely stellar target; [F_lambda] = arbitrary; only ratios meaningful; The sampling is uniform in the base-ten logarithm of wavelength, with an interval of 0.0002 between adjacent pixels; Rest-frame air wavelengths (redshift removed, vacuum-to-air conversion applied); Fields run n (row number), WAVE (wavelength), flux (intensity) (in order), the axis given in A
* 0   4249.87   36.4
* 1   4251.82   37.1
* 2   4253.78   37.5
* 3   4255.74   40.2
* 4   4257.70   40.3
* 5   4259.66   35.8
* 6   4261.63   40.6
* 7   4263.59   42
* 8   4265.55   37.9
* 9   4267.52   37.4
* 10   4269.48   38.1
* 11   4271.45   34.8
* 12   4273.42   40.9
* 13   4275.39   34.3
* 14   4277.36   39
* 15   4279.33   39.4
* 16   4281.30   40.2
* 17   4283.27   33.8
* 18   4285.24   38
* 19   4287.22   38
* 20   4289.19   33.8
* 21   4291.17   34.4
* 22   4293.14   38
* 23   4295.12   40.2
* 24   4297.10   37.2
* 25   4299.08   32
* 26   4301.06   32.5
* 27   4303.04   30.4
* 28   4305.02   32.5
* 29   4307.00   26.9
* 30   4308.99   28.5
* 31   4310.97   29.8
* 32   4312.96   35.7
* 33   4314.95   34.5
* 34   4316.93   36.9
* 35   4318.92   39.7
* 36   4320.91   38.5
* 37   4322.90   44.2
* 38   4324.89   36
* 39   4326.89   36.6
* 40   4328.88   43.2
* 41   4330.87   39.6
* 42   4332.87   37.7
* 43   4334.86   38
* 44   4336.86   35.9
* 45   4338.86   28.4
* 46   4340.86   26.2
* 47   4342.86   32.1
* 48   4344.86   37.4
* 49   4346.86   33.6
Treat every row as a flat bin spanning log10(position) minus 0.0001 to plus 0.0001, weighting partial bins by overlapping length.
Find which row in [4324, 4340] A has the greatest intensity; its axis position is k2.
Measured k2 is 4328.88 A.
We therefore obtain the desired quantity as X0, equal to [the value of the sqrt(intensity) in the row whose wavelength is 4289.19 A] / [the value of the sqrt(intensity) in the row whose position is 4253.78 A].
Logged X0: 0.949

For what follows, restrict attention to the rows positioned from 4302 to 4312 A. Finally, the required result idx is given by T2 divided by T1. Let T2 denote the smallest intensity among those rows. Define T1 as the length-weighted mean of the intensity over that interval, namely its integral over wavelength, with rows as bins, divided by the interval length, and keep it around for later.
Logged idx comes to 0.907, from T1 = 29.7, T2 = 26.9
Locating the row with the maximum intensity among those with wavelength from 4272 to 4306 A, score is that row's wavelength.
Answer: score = 4273.42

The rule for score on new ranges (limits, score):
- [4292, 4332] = 4322.90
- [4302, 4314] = 4312.96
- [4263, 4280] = 4263.59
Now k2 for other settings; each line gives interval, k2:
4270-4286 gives 4273.42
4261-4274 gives 4263.59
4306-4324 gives 4322.90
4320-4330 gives 4322.90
